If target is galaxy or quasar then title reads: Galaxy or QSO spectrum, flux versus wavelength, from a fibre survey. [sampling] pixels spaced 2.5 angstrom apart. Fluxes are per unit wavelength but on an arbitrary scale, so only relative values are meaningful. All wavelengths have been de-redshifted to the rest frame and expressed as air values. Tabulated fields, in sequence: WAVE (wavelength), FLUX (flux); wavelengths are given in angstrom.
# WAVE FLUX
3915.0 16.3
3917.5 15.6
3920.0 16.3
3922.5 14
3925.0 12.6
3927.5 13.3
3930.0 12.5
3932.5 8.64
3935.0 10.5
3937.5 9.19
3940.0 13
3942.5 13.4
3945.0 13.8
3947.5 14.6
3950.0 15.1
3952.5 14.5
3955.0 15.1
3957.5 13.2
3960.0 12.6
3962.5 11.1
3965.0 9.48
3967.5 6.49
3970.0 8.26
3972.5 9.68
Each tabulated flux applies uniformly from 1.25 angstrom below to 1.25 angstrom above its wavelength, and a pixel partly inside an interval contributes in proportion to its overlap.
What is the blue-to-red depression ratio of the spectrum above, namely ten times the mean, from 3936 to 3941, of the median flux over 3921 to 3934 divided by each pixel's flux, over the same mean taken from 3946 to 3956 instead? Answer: 14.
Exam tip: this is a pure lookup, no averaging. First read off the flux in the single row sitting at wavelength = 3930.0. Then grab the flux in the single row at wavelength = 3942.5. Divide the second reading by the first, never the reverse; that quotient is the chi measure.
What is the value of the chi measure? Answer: 1.07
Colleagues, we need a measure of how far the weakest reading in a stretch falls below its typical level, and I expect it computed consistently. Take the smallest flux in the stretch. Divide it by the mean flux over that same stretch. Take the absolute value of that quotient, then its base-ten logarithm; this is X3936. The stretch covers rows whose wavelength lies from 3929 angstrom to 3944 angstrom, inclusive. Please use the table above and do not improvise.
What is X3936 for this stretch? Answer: -0.11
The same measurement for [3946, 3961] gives -0.05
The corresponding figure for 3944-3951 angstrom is -0.02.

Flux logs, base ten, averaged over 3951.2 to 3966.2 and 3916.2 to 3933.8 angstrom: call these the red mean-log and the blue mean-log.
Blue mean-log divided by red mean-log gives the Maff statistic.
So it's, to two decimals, 1.02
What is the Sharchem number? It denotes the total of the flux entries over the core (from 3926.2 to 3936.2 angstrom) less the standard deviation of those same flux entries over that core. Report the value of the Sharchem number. 43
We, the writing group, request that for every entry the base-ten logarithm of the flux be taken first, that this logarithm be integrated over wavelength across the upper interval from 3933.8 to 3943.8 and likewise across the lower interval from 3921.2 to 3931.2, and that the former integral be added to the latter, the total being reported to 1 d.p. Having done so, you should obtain 21.7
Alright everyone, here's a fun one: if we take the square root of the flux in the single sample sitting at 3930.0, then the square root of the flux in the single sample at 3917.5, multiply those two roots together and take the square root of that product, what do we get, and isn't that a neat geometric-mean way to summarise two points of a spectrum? 3.74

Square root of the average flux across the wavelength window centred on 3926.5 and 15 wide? 3.6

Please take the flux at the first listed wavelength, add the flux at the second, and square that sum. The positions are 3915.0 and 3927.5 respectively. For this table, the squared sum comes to 876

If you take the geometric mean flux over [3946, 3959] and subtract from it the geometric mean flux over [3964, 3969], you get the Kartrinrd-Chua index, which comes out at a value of 6.6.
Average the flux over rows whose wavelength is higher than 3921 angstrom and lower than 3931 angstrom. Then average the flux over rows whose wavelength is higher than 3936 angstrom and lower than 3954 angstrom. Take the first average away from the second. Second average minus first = 0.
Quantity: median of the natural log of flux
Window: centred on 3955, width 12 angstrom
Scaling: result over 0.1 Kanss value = 26.7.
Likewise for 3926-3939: 23.5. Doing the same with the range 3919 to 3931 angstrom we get 25.9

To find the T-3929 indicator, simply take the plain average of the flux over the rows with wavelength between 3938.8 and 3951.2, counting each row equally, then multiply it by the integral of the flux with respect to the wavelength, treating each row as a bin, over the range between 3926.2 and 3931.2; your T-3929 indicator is 902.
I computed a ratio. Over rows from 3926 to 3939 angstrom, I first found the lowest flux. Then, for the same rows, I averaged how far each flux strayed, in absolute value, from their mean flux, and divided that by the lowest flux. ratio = 0.19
